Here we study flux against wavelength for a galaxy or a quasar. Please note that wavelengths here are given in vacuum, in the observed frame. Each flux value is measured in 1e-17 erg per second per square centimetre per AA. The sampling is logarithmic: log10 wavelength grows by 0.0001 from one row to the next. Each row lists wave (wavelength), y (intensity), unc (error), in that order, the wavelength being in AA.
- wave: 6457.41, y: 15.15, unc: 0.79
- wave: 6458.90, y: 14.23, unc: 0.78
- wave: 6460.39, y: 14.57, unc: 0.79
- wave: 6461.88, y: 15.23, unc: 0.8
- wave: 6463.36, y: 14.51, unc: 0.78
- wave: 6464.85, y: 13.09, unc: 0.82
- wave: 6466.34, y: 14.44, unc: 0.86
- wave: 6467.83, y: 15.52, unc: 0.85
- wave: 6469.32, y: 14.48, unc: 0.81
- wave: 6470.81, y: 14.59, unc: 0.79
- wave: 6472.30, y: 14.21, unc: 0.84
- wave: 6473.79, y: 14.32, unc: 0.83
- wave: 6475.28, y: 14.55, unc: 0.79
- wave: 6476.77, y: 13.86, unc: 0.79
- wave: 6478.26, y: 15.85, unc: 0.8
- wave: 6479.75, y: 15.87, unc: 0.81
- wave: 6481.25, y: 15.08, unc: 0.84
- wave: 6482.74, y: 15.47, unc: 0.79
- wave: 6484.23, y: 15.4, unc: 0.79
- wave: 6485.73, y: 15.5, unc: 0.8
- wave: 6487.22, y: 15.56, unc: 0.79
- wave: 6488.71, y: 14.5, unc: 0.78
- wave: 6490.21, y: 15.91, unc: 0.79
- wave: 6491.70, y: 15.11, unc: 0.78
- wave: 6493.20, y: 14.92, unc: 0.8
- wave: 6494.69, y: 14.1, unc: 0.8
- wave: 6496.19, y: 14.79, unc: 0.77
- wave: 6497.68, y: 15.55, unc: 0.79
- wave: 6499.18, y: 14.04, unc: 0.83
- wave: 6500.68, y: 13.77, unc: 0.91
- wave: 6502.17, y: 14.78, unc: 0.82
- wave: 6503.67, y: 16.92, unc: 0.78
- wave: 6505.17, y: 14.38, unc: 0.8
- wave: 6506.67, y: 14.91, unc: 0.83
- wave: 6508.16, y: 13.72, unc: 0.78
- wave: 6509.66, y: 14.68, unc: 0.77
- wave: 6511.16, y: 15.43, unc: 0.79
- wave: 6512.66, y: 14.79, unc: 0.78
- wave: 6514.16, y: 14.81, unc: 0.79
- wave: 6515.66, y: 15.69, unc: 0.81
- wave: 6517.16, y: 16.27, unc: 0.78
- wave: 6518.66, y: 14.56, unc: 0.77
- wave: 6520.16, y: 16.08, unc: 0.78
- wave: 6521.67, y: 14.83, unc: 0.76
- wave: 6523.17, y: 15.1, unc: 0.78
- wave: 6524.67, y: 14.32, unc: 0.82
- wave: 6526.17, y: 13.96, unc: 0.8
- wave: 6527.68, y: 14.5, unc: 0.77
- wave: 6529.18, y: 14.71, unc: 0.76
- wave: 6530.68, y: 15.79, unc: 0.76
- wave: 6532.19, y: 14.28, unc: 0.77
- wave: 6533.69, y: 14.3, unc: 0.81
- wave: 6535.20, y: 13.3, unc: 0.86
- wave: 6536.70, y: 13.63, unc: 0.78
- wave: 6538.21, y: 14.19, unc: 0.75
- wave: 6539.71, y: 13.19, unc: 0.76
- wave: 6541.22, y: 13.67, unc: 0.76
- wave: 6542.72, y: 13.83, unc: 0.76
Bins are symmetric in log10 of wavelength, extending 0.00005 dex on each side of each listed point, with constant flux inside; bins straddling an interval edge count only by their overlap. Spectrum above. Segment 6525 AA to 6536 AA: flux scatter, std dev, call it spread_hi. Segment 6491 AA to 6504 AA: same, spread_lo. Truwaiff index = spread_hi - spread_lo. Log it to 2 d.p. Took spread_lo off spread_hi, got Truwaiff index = -0.19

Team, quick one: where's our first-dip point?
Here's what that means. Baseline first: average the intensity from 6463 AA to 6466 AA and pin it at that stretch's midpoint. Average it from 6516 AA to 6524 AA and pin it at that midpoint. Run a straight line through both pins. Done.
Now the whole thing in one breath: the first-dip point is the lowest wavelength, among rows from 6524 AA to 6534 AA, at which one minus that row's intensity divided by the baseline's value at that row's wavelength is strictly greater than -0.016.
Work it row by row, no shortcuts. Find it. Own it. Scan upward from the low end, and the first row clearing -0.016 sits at 6524.67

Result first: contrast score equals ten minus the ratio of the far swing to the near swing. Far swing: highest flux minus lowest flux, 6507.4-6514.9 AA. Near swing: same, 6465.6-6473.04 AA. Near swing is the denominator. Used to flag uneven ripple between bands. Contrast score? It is 8.7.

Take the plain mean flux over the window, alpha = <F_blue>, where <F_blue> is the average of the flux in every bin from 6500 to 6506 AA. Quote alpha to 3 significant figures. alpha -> 15.0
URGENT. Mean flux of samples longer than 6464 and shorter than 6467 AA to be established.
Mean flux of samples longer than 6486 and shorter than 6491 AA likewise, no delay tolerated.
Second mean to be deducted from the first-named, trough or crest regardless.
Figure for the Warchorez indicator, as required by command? -1.6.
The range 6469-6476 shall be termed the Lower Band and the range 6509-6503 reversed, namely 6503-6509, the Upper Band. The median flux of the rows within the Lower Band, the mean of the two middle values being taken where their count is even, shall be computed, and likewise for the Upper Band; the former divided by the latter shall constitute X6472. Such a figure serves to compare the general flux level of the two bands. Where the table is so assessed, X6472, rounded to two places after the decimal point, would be 0.99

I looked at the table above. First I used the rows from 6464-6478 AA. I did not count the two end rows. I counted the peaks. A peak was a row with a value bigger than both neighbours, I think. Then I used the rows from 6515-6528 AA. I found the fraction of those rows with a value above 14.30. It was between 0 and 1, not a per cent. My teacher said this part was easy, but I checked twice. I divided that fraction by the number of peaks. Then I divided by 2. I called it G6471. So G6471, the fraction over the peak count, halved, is 0.15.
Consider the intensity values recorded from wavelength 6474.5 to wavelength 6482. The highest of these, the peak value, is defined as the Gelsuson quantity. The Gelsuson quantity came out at 15.87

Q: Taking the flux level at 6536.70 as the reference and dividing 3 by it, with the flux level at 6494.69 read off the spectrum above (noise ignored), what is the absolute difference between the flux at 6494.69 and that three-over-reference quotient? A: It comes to 13.9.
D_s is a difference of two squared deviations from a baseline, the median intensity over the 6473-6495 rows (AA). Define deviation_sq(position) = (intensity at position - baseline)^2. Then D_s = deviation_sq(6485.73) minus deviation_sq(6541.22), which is -1.9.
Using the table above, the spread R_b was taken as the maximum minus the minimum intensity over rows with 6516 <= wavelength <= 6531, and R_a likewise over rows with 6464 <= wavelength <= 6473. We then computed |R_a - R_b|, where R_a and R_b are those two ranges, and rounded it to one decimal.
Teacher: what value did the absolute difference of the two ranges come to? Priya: 0.1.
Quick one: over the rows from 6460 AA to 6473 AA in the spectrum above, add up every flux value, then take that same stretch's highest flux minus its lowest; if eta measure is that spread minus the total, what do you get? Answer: -128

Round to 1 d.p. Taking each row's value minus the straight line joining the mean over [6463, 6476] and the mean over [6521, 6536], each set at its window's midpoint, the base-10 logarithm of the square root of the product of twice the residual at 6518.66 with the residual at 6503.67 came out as -0.2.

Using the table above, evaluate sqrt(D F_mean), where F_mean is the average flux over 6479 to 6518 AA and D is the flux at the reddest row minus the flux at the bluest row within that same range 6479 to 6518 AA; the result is 2.5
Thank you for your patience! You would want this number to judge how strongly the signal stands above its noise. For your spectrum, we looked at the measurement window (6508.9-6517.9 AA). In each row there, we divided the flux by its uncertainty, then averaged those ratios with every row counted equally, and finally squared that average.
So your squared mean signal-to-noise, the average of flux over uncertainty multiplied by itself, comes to 377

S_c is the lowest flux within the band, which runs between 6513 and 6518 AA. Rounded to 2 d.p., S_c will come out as 14.81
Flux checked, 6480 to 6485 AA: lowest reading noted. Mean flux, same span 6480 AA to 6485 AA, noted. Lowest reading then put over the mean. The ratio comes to 0.98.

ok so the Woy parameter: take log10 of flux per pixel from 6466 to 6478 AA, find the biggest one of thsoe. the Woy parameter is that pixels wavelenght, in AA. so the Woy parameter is 6467.83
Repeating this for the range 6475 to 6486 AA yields 6479.75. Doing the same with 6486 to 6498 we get 6490.21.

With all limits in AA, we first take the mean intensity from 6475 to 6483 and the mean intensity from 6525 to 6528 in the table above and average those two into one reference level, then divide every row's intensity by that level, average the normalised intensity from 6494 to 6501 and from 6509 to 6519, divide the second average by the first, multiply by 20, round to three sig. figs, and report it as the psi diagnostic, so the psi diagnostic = 21.0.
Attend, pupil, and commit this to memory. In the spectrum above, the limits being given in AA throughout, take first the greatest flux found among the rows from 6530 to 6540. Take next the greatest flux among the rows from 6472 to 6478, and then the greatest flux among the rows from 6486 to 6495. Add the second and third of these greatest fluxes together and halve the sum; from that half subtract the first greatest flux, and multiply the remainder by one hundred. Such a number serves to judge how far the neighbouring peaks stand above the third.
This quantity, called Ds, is -56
